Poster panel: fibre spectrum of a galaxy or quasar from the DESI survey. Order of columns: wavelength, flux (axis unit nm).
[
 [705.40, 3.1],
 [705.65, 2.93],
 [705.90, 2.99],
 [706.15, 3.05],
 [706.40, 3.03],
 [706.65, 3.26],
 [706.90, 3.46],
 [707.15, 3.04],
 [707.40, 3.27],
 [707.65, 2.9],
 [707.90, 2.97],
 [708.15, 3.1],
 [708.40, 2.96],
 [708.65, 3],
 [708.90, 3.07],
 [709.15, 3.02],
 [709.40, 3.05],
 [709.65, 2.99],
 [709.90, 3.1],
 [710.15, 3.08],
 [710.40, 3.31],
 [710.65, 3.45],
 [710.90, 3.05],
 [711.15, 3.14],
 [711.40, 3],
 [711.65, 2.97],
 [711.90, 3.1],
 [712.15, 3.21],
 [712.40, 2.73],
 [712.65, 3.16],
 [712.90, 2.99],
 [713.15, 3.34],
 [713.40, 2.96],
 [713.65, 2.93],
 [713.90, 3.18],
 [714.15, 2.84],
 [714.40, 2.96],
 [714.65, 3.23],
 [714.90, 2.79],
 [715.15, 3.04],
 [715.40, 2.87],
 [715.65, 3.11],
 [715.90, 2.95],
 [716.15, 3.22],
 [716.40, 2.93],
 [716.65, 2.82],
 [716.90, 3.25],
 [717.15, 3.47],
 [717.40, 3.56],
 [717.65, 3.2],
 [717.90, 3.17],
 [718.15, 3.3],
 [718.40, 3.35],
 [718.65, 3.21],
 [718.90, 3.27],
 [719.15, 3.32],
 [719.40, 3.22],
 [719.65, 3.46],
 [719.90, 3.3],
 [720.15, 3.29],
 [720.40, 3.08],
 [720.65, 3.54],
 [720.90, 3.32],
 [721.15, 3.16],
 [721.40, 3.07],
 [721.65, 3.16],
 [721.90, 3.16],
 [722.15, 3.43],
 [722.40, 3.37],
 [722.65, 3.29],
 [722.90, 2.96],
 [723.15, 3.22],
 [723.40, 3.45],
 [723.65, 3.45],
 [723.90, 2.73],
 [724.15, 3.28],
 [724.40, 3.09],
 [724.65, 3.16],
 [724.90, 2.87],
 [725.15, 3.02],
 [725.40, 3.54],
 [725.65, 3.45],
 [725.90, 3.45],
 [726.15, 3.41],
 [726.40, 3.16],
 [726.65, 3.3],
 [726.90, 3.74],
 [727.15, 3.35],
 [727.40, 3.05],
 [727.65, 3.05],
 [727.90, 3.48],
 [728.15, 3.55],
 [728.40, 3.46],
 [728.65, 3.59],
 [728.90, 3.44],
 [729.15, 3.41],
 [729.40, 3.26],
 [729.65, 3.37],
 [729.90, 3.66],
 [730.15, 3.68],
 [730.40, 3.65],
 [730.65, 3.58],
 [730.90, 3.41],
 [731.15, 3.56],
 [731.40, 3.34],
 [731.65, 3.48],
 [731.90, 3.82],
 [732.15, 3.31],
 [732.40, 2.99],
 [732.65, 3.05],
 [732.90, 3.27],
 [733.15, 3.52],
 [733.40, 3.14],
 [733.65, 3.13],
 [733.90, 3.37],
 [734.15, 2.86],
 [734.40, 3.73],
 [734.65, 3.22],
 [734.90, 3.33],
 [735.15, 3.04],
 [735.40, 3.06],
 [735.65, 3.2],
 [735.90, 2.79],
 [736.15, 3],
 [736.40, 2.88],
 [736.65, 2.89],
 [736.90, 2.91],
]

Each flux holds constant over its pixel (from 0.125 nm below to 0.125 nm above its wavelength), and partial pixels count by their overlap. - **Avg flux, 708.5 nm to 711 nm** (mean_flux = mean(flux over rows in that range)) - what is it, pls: 3.11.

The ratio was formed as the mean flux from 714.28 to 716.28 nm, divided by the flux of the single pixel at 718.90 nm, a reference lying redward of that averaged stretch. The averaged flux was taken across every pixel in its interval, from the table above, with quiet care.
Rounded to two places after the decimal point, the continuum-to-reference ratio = 0.92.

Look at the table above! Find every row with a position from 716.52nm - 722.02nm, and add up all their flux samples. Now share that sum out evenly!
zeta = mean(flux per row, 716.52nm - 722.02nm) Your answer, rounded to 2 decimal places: 3.26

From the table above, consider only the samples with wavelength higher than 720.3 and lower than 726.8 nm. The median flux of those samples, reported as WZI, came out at 3.25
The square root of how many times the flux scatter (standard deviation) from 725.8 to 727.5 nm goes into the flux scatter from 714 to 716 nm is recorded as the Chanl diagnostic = 0.82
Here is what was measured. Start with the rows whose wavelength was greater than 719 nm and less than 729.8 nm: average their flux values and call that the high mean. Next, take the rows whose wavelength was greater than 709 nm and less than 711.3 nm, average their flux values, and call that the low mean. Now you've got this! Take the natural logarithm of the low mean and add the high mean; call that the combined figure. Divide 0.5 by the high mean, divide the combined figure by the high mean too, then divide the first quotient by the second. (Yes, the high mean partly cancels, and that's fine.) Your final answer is 0.113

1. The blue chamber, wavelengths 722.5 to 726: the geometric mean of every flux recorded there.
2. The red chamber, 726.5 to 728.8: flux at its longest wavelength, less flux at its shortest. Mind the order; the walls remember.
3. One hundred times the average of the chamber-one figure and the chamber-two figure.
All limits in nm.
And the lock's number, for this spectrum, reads 175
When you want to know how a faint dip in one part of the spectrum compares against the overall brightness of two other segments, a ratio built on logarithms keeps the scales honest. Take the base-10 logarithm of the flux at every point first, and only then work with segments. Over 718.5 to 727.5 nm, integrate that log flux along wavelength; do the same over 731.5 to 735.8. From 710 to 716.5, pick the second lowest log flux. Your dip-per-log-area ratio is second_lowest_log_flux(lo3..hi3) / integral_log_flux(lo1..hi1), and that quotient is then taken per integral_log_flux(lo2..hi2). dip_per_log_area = 0.044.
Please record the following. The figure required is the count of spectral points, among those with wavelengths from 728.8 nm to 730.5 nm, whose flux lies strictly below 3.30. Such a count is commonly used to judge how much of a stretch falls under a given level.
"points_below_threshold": 1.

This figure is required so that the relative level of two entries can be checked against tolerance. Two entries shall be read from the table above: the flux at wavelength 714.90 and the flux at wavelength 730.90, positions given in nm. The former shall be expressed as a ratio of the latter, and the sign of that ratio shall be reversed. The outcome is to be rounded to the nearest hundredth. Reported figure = -0.82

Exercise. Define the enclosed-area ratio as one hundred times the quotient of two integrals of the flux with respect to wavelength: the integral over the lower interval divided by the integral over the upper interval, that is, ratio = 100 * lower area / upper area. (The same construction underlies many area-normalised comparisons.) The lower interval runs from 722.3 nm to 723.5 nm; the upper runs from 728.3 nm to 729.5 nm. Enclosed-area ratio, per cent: 95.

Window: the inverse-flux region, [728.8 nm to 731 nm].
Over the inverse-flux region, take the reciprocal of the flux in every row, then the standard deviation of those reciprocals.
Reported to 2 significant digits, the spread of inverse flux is 0.012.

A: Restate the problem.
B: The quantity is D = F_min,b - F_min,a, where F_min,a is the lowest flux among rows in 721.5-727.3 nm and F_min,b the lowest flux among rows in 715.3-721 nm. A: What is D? 0.09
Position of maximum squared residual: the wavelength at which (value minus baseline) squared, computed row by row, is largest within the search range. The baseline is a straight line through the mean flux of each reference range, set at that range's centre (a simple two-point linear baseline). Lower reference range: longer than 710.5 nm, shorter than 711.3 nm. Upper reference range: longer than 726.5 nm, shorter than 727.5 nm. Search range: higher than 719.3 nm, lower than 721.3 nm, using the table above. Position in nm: 720.65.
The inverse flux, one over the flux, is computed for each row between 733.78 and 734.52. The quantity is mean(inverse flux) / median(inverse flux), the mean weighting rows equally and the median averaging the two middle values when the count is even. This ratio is 1.03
